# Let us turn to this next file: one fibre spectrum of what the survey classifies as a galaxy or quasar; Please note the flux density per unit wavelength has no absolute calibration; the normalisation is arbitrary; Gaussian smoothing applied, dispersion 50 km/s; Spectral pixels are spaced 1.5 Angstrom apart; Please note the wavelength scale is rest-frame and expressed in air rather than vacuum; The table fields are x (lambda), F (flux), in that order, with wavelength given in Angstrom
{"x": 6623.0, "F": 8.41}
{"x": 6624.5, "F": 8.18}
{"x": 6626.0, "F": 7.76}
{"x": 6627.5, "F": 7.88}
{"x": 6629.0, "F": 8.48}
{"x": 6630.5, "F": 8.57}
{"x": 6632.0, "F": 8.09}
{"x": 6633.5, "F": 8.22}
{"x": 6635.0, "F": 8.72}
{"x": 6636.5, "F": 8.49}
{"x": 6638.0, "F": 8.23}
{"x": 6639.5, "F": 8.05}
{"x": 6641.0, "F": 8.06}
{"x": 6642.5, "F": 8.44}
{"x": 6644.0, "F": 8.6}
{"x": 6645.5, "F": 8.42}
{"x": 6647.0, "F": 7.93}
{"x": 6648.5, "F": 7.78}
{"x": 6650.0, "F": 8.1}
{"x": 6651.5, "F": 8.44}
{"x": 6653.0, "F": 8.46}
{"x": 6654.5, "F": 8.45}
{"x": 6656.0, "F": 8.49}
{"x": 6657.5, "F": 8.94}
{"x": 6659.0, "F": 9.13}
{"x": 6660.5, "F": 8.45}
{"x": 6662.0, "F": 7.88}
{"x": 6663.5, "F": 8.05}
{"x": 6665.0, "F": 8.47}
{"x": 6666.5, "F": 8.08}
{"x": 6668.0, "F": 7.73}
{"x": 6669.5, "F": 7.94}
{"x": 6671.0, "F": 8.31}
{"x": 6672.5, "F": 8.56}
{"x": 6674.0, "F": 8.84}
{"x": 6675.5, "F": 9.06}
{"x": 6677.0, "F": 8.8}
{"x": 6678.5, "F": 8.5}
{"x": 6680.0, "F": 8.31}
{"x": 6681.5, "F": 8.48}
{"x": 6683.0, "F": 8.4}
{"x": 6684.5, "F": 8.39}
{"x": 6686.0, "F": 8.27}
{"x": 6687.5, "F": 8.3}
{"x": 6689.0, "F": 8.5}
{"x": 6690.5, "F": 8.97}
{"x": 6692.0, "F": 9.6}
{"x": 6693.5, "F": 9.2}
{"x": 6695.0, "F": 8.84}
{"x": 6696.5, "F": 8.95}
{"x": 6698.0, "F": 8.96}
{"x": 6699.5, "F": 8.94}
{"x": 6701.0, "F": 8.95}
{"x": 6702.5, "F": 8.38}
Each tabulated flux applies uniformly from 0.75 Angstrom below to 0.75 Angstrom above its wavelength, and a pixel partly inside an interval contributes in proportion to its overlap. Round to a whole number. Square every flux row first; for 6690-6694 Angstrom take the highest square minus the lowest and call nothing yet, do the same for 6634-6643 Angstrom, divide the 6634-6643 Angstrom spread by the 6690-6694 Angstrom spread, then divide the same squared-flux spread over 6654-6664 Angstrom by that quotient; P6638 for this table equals 22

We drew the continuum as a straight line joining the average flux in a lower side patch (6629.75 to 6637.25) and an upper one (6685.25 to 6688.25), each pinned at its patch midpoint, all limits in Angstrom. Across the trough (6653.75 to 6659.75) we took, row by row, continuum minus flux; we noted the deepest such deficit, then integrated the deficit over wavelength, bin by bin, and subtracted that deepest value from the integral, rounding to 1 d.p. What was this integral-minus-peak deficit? -2.3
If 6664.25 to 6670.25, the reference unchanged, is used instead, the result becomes 1.1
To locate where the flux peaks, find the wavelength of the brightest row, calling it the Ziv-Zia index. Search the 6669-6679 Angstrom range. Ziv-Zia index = 6675.5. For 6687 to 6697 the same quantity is 6692.0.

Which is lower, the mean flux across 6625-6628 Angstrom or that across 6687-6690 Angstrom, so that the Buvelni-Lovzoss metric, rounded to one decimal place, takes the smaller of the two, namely 7.8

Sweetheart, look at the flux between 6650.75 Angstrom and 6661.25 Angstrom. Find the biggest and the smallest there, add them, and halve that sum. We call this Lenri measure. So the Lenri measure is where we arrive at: 8.8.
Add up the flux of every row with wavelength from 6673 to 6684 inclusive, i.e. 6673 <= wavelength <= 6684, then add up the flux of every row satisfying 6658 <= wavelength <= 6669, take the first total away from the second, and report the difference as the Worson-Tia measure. -3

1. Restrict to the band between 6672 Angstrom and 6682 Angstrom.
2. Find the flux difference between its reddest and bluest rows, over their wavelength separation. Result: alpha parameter -0.01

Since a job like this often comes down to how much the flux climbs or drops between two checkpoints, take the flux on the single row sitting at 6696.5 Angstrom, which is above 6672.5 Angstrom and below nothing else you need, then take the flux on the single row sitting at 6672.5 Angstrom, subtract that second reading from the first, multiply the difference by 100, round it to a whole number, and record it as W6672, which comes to 39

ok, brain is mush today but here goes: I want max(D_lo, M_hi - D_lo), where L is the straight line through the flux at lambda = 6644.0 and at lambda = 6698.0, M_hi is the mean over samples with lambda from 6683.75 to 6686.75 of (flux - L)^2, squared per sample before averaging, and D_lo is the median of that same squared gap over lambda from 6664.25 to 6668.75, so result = 0.4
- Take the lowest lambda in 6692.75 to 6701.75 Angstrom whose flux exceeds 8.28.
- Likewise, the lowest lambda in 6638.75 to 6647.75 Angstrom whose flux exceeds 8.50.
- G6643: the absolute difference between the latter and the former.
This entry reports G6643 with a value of 49.5 Angstrom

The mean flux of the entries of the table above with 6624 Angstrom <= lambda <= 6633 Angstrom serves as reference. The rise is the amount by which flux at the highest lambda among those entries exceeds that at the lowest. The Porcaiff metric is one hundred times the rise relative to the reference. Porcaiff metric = -1.1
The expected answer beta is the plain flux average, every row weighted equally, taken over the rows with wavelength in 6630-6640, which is 8.34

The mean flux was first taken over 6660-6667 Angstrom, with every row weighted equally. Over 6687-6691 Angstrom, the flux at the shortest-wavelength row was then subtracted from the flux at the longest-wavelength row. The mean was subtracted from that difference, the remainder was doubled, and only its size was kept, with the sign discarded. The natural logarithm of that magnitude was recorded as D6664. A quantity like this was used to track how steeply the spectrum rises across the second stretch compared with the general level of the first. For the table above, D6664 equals 2.71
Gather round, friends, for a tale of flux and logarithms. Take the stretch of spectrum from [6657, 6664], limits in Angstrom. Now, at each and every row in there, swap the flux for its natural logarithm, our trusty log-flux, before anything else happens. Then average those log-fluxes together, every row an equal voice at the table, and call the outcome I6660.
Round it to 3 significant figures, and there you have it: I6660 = 2.14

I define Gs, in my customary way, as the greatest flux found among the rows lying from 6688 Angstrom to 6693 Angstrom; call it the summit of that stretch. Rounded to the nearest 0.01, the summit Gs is 9.60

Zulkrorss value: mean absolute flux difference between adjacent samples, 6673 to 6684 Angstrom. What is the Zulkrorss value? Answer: 0.20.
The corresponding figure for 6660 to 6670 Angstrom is 0.35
